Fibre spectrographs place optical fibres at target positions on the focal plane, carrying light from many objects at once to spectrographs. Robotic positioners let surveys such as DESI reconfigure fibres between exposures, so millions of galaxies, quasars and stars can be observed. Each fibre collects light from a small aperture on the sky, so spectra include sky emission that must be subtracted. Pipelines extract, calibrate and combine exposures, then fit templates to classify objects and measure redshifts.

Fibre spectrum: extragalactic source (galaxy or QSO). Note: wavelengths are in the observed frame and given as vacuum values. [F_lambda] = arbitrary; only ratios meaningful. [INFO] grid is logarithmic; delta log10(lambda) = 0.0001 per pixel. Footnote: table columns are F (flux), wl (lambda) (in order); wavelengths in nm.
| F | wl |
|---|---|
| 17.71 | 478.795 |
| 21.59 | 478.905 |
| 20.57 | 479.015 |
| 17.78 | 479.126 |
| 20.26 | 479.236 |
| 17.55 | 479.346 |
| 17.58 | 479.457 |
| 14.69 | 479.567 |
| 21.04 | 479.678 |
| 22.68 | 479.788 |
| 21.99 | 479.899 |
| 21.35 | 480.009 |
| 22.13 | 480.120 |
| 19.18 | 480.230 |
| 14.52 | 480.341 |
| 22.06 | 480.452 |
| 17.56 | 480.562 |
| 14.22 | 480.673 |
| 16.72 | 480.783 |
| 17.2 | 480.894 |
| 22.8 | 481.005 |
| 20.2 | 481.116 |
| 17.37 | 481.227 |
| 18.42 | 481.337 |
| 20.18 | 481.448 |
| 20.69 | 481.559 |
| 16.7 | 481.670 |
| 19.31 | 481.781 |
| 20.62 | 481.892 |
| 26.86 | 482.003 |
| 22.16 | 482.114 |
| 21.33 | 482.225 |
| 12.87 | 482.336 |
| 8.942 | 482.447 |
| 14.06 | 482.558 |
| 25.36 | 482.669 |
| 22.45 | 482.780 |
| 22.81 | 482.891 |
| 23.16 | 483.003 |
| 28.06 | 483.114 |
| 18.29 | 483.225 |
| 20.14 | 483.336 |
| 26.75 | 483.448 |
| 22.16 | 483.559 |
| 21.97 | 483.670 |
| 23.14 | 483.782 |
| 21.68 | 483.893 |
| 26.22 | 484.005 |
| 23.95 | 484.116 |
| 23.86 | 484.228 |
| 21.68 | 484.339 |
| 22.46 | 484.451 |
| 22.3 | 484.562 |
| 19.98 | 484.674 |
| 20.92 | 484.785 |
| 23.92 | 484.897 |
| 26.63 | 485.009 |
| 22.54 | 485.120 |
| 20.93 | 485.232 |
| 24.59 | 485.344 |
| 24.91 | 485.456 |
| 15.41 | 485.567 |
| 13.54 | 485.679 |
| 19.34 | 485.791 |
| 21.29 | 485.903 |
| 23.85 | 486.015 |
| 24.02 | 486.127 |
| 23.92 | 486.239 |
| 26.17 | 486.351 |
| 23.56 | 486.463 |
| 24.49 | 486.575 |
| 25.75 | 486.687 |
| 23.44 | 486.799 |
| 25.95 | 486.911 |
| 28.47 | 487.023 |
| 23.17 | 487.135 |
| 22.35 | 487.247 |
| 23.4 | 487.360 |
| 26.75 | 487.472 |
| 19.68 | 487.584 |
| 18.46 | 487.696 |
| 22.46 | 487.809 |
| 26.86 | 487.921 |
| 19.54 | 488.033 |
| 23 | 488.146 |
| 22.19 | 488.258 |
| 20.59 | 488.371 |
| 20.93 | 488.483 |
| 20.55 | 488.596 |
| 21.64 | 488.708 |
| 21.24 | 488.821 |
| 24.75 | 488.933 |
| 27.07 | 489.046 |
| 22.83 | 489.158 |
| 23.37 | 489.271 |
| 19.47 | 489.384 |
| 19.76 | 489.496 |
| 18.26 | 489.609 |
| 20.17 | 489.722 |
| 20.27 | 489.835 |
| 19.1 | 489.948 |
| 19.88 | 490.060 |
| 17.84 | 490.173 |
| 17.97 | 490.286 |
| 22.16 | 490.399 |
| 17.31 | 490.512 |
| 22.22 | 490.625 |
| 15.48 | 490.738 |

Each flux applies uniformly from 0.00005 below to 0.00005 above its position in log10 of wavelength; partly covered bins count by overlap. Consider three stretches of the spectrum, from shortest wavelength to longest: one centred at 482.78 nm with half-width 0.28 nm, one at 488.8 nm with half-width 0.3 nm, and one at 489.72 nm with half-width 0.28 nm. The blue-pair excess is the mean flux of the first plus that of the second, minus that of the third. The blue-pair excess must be 25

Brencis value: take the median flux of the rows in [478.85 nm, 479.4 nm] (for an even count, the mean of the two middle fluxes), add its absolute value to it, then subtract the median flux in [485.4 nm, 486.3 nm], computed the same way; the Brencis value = 18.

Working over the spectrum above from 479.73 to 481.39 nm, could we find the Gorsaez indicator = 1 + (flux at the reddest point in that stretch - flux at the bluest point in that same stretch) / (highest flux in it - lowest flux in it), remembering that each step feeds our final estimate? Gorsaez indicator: 0.50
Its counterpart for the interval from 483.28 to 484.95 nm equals 1.56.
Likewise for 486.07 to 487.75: 0.44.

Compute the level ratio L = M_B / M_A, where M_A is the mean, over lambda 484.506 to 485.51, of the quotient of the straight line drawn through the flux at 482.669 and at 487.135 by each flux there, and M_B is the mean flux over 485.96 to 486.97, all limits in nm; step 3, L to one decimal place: 23.1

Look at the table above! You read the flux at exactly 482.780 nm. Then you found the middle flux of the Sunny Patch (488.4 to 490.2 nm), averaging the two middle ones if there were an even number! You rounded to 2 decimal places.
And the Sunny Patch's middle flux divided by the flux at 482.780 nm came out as 0.91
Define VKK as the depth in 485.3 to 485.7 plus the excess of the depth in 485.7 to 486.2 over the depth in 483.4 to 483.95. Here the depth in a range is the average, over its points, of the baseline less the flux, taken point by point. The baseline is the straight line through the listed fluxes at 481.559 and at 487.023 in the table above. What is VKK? 11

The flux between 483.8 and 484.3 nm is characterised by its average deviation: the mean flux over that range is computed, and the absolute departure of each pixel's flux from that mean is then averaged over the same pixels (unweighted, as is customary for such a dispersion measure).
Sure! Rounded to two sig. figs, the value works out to 1.2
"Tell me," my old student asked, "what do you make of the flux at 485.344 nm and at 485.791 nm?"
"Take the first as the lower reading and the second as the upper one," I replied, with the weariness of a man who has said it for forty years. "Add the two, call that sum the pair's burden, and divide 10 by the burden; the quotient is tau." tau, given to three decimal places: 0.228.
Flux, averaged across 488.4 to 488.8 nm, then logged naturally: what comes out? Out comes 3.05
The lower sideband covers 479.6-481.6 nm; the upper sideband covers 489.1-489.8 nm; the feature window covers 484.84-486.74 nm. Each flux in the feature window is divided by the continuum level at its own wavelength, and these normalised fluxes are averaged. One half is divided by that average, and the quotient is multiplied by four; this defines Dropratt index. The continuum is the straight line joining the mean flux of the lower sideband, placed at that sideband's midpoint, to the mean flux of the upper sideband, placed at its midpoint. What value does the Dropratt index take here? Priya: 1.78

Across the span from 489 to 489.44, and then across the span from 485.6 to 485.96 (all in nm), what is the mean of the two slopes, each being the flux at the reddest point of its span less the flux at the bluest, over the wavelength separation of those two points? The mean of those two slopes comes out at 6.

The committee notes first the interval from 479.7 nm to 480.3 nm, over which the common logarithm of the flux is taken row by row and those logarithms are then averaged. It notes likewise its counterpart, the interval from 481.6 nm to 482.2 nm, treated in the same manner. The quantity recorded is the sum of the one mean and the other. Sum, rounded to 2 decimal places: 2.65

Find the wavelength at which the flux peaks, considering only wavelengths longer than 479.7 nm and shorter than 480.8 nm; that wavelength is 479.788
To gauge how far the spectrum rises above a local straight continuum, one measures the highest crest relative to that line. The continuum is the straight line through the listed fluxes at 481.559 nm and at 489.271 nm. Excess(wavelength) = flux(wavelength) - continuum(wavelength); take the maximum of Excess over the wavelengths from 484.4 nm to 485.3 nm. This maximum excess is 4.7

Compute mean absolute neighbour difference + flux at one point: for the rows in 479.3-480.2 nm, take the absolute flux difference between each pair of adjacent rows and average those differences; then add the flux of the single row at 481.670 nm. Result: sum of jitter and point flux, 19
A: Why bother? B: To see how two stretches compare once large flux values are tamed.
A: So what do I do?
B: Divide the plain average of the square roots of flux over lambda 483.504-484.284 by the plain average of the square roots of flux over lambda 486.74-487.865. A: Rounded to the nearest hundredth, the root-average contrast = 1.00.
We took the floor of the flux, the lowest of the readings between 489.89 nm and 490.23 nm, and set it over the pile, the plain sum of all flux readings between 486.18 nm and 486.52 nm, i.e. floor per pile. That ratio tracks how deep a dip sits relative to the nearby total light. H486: 0.24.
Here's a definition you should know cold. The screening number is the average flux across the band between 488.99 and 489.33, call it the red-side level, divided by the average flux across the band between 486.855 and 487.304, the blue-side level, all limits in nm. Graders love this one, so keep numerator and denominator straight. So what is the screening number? 0.98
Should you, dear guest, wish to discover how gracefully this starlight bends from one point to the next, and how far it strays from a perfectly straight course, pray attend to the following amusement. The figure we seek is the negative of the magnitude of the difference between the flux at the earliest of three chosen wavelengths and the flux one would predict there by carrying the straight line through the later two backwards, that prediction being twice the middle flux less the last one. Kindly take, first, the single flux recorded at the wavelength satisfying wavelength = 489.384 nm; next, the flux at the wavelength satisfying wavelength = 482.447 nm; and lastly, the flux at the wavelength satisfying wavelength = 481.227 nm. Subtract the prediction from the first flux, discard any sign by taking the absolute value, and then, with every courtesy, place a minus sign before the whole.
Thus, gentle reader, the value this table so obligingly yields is -19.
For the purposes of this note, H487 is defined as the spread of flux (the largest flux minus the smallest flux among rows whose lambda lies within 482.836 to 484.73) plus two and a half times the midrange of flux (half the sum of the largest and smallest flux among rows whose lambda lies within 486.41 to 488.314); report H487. 68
